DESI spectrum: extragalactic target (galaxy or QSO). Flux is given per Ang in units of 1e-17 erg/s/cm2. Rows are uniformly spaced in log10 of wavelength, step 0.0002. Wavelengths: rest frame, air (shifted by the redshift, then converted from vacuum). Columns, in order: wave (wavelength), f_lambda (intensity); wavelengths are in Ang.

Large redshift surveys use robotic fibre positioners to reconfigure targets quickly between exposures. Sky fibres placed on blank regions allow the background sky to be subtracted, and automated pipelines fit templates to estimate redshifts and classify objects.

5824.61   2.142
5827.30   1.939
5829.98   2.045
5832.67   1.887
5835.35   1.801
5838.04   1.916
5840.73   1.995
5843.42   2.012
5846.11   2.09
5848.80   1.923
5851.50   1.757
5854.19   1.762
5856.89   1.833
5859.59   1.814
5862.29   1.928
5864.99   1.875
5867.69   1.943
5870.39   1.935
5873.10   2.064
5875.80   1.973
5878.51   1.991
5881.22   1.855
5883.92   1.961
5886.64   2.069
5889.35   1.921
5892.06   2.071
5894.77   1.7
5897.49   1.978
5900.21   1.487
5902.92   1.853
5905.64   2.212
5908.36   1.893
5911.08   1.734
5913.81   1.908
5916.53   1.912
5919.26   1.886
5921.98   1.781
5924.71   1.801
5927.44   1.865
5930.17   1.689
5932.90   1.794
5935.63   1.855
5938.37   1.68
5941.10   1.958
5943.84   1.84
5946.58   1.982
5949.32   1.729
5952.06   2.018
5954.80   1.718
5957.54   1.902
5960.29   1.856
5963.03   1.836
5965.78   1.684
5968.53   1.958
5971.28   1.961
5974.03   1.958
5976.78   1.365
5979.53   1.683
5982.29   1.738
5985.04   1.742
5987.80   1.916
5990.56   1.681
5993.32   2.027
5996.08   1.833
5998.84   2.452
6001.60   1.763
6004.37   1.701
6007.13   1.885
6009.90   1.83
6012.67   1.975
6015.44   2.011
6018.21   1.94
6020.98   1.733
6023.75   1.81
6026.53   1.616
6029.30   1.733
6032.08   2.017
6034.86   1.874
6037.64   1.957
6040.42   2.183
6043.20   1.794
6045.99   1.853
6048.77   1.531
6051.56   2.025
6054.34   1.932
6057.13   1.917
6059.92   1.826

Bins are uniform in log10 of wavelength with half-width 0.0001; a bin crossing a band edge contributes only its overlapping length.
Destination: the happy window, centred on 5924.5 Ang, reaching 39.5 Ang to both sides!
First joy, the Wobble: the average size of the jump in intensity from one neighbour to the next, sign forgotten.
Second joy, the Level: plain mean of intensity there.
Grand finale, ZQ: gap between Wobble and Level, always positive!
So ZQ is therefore 1.67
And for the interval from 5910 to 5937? 1.74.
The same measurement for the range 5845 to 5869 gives 1.80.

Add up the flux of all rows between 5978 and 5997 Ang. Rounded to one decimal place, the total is 12.6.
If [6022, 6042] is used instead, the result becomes 13.2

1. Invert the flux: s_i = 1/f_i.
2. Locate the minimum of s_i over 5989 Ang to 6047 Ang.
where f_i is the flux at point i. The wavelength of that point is 5998.84 Ang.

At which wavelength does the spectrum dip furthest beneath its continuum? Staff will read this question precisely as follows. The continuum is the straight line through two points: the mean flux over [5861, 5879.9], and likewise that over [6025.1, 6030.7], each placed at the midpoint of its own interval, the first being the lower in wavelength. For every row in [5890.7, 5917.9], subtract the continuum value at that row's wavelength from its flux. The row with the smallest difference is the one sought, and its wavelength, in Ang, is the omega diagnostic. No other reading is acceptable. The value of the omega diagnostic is 5900.21 Ang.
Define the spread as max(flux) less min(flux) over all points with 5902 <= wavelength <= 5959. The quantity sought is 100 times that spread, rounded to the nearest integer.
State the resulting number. 53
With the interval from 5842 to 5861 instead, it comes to 33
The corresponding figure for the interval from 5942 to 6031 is 109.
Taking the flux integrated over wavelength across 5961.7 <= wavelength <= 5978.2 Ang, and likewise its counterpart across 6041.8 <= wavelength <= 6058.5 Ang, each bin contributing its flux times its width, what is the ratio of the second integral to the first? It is 1.04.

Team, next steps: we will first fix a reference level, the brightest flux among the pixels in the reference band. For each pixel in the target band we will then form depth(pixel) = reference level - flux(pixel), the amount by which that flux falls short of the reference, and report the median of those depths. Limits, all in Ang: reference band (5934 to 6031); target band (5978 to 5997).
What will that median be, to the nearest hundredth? 0.71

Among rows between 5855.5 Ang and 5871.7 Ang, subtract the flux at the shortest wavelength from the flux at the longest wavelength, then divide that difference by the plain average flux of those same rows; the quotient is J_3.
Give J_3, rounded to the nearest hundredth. 0.05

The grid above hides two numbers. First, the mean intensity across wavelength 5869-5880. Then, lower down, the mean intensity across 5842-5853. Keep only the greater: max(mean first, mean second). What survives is 1.99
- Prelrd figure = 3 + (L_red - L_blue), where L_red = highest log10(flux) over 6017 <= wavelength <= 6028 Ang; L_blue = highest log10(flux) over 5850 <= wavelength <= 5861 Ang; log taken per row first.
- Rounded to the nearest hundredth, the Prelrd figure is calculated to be 3.02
